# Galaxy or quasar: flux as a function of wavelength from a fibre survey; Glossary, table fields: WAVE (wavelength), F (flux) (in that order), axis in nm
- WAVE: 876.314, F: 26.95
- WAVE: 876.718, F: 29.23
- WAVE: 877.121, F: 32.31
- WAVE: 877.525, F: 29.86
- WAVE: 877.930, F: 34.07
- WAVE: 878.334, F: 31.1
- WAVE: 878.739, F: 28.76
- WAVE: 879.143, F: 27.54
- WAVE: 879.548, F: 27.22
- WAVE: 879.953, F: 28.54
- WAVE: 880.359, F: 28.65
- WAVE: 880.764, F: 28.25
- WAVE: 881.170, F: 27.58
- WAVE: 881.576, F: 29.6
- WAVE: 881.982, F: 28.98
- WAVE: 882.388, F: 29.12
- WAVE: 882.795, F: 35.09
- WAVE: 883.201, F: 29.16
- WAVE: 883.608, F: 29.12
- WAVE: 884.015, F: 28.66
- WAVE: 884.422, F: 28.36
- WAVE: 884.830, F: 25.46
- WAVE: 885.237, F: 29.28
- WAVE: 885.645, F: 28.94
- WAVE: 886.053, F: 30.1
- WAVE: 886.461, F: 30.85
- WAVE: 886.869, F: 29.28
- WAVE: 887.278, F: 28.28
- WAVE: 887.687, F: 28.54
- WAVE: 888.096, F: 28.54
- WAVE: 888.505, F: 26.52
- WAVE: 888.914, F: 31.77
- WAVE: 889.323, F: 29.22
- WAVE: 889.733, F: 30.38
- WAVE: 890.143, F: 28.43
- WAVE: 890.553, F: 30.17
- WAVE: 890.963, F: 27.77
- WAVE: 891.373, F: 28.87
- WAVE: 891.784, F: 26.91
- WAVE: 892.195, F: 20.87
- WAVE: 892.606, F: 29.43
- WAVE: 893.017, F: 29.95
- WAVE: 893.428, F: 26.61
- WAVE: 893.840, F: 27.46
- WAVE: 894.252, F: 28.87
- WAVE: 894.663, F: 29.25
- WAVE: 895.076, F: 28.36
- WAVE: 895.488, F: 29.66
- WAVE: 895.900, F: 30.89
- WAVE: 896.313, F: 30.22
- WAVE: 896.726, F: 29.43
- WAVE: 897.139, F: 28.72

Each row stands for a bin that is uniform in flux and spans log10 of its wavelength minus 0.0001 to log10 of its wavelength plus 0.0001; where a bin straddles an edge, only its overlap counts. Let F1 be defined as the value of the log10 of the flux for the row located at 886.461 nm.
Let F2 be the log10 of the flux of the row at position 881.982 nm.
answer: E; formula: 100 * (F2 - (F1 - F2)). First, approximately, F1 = 1.49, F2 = 1.46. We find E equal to 143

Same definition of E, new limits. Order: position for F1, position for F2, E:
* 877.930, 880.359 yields 138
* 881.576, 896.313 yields 149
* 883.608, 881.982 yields 146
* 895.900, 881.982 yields 143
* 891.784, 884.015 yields 148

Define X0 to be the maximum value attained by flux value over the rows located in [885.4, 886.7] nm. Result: 30.85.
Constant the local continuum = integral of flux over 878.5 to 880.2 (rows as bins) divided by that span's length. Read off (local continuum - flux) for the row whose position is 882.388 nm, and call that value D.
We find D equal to -1.0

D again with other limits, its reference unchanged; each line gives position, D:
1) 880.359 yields -0.6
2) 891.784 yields 1.2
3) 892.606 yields -1.3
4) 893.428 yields 1.5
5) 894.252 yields -0.8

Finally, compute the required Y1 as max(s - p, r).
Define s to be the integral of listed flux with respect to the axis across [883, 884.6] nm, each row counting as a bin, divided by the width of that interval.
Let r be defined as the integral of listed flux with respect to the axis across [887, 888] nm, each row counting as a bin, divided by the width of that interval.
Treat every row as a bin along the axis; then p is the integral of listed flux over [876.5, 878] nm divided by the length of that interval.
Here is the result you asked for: 28.5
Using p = 31.1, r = 28.5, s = 28.8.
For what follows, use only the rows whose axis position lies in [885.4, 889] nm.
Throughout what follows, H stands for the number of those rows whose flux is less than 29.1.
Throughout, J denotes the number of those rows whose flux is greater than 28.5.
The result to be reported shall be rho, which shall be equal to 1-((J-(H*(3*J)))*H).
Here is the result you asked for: 491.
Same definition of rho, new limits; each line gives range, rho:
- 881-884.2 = 169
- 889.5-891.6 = 73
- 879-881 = 141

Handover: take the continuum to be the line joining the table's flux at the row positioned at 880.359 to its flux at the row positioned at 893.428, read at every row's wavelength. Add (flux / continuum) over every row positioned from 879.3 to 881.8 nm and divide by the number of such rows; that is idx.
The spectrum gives 0.99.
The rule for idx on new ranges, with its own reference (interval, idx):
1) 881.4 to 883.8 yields 1.07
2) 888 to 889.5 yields 1.06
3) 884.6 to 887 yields 1.04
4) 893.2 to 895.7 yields 1.07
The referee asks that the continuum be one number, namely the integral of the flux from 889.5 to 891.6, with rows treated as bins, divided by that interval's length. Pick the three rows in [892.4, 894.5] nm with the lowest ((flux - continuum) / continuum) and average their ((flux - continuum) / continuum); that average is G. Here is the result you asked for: -0.05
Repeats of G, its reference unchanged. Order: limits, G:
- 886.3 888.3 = -0.02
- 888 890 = -0.03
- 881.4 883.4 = 0.00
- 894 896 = -0.01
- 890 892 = -0.05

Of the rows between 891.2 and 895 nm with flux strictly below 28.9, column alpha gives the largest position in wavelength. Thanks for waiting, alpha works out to 894.252 nm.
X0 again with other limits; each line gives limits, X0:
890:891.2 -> 30.17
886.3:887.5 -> 30.85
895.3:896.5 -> 30.89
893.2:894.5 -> 28.87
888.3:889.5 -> 31.77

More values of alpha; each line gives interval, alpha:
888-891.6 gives 891.373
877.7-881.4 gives 881.170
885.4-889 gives 888.505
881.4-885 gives 884.830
